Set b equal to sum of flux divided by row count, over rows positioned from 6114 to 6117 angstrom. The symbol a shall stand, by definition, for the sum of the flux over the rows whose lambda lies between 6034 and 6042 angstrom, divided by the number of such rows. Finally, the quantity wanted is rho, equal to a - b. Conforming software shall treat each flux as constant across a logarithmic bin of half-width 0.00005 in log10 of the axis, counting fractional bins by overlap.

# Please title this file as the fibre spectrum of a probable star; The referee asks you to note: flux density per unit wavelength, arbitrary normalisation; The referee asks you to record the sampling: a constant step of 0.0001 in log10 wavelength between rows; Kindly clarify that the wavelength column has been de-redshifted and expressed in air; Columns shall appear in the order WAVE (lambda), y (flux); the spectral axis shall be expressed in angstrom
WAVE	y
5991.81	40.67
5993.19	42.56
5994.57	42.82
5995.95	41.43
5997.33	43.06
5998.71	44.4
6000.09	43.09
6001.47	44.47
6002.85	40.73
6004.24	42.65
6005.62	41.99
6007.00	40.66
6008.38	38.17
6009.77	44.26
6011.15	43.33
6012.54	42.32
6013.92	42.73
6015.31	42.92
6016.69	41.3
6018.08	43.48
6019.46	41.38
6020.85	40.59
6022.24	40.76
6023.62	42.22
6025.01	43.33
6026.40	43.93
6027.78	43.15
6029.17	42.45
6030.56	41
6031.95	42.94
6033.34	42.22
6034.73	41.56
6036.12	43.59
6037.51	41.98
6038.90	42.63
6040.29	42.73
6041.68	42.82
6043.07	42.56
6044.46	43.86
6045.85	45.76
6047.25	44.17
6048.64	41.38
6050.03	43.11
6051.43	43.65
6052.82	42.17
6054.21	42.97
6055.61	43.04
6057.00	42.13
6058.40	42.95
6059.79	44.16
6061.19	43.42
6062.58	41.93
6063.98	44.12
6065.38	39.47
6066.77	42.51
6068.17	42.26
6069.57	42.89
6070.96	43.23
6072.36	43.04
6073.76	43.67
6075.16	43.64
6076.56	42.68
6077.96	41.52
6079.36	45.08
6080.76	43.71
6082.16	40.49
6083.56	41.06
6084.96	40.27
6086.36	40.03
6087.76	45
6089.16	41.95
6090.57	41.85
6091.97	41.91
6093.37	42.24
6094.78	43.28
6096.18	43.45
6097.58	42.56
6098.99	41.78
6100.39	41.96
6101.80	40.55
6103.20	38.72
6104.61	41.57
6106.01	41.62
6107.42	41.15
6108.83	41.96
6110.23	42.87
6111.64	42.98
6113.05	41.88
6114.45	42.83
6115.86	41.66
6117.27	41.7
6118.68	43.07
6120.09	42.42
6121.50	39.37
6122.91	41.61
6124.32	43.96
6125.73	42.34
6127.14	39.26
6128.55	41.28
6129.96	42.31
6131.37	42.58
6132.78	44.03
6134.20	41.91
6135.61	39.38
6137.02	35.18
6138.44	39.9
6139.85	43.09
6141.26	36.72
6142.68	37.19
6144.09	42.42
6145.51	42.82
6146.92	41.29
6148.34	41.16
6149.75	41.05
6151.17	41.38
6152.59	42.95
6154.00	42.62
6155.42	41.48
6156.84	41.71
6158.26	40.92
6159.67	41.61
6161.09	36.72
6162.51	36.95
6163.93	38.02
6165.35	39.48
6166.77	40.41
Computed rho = 0.3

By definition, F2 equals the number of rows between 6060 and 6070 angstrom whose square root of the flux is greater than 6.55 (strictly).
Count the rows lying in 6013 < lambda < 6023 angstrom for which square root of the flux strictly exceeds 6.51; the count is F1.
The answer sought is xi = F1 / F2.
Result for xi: 1.5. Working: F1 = 3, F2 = 2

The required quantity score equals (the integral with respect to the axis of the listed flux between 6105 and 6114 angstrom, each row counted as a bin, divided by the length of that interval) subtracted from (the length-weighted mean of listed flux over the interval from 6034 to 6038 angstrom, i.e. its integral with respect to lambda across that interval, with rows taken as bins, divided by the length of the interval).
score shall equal 0.3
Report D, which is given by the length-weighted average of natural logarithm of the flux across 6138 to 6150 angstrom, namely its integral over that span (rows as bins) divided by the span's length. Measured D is 3.71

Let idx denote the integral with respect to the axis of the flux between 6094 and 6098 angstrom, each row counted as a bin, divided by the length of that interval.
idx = 43.1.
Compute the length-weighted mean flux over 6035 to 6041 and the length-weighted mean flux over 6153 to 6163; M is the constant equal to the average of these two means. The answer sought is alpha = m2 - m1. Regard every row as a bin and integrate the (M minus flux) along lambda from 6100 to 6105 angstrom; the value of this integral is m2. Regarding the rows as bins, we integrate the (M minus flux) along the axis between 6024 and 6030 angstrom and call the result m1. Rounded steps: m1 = -9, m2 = 5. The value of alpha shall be 14.3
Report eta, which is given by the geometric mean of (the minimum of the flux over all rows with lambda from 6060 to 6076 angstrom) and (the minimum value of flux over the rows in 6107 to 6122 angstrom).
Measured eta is 39.4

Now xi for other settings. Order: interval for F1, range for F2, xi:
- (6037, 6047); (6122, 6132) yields 6.0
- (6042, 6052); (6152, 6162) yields 6.0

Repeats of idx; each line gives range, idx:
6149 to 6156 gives 41.9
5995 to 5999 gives 42.8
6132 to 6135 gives 42.8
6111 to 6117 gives 42.3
